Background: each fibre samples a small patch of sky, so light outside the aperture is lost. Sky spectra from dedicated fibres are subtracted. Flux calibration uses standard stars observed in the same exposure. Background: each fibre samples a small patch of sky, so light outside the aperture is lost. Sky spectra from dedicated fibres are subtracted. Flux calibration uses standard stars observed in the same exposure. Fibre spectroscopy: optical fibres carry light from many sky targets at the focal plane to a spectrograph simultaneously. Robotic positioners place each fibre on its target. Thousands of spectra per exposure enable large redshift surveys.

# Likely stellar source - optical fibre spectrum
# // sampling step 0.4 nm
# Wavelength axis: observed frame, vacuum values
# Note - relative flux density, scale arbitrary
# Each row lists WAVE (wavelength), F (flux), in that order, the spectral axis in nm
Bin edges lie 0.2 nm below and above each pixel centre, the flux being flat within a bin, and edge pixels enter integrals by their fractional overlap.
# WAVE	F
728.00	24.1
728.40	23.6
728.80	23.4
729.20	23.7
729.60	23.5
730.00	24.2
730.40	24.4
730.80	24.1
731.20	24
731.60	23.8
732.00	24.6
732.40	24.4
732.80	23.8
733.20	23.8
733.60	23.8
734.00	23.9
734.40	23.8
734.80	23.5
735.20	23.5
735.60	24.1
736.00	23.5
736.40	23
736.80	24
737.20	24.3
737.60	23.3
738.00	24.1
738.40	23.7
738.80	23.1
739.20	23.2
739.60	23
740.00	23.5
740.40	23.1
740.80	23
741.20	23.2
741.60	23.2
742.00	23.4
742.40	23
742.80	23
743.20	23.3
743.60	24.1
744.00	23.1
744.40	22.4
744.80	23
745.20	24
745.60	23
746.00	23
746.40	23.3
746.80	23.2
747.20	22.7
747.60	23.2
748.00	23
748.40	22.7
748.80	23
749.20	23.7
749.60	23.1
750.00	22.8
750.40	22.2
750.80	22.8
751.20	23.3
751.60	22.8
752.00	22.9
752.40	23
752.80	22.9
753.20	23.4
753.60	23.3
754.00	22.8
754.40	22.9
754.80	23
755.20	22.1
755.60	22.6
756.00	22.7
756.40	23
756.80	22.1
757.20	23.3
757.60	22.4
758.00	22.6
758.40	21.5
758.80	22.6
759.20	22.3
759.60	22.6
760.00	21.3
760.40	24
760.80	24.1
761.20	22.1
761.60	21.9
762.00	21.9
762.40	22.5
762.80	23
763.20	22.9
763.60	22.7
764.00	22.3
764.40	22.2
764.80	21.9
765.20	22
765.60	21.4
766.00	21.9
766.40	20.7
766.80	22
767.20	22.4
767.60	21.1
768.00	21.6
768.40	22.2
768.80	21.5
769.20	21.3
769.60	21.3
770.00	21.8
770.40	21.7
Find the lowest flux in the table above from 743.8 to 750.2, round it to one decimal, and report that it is 22.4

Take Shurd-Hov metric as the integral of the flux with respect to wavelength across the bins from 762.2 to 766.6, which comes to 97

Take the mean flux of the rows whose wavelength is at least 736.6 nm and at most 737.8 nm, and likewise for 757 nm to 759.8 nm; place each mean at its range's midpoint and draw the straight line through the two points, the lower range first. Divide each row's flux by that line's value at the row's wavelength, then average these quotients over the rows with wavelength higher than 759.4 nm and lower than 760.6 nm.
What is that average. 1.012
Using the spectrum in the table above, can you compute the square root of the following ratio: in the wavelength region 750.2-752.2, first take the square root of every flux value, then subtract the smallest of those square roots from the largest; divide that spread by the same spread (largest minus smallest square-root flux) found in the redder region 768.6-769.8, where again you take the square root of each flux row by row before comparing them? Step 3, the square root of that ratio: 2.3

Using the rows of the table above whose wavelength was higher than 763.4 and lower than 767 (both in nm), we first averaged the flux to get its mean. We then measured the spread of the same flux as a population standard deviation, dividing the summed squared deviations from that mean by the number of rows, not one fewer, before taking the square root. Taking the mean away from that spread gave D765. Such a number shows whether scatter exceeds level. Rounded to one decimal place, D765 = -21.4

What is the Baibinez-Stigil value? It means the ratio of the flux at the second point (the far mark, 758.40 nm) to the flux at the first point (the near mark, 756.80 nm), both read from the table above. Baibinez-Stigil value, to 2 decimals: 0.97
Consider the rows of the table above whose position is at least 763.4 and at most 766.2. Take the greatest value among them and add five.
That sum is 27.7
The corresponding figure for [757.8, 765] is 29.1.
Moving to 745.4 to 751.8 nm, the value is 28.7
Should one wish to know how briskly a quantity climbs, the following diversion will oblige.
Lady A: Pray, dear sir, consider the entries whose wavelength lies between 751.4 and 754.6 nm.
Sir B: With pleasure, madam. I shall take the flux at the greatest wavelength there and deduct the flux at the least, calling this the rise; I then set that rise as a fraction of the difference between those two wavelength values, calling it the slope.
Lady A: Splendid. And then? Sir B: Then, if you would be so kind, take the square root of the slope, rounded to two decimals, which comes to 0.19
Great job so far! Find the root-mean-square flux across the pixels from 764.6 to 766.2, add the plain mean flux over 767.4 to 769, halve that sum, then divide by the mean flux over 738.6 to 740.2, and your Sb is 0.94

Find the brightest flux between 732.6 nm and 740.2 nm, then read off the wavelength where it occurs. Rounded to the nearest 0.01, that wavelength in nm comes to 737.20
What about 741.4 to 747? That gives 743.60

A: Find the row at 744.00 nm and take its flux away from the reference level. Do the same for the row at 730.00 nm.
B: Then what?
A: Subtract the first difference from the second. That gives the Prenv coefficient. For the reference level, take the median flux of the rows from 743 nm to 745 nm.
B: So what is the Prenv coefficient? -1.1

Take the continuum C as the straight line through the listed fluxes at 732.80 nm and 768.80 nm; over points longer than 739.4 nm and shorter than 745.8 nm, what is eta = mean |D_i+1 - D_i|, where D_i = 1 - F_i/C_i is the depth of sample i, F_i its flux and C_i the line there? 0.021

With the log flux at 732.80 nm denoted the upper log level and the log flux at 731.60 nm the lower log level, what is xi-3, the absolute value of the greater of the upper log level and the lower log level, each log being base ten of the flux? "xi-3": 1.38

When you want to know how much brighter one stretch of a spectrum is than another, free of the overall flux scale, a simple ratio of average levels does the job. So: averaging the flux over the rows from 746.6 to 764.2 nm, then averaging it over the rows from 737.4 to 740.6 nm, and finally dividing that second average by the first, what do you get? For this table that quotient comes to 1.03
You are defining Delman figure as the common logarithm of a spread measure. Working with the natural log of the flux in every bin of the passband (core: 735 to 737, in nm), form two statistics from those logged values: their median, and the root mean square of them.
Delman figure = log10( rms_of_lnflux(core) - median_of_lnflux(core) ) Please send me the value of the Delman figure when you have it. -2.30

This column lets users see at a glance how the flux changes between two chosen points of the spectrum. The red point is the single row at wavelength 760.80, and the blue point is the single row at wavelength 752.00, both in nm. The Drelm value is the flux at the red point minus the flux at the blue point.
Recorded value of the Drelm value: 1.2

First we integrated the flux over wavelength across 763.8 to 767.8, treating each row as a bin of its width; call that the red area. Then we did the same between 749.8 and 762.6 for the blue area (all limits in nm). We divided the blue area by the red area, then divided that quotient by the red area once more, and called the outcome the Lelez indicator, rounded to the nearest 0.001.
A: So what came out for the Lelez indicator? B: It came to 0.038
